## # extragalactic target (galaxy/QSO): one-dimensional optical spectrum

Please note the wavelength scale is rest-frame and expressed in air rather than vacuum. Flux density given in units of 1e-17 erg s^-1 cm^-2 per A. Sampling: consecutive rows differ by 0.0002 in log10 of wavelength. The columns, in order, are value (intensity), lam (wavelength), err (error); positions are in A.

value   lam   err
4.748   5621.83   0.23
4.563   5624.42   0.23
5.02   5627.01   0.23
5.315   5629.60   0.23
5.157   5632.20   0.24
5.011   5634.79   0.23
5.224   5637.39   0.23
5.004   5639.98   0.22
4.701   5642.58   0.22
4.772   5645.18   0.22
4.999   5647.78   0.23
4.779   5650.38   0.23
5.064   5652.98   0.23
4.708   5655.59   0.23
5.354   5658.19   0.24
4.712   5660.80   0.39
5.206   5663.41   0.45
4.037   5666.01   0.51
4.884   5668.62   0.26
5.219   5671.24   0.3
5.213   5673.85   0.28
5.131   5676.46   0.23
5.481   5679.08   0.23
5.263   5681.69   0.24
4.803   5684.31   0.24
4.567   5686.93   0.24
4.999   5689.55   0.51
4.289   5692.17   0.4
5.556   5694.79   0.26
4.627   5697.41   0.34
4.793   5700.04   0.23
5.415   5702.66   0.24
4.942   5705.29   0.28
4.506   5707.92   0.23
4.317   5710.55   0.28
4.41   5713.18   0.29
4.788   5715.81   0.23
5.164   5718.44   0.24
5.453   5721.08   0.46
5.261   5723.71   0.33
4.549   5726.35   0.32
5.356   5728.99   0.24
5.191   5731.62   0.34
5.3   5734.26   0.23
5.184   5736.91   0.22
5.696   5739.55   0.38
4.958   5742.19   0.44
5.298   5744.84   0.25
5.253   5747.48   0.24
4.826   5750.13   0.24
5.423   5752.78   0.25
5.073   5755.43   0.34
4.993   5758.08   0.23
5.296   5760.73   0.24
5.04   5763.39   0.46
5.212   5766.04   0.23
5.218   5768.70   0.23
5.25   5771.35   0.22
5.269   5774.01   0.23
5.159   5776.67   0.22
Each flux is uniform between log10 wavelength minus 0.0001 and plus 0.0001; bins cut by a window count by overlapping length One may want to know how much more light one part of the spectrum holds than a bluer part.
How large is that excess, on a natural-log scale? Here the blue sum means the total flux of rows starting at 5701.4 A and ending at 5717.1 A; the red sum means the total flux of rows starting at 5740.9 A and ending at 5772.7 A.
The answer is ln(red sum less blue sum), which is 3.5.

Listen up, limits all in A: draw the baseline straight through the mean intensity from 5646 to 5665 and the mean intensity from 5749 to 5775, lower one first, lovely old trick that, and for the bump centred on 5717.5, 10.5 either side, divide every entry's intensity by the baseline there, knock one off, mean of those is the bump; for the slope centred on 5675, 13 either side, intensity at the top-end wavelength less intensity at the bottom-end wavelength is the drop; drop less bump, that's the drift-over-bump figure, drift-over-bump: -0.6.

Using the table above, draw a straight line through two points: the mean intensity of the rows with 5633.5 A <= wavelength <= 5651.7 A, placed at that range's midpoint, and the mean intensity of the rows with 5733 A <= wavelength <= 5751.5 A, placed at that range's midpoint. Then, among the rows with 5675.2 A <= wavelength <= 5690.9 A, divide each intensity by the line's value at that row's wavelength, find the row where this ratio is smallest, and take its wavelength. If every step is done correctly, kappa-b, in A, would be 5686.93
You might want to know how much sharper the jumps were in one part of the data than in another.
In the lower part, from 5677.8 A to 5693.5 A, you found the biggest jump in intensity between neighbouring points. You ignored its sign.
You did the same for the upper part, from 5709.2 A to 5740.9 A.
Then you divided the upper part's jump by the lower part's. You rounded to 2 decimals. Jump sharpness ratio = 1.14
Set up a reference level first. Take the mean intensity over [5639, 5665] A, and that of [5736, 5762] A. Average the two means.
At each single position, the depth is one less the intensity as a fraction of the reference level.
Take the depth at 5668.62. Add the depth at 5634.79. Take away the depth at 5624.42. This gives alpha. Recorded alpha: -0.05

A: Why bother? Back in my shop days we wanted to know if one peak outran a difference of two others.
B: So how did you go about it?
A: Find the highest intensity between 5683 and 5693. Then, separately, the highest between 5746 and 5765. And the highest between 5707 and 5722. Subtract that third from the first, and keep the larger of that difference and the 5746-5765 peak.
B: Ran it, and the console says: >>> 5.42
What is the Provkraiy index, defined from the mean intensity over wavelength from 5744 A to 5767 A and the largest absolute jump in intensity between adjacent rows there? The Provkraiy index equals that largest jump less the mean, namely -4.6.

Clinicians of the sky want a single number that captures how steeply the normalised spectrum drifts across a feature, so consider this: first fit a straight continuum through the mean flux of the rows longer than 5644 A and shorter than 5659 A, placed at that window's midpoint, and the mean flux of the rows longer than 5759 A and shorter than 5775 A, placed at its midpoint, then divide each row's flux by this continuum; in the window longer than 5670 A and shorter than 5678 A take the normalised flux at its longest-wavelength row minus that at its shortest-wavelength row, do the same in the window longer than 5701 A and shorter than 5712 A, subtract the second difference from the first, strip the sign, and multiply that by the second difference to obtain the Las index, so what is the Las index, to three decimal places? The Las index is -0.044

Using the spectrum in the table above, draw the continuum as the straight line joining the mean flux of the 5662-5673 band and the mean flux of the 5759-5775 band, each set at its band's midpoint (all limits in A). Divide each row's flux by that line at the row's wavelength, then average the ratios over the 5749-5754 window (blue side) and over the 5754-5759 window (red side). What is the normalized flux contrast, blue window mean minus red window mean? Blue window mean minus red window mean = 0.02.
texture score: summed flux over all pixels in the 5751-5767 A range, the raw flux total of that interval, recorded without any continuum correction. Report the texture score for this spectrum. 31.0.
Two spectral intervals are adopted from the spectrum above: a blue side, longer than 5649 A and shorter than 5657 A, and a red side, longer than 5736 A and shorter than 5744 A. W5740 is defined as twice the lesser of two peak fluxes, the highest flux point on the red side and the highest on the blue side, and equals 10.1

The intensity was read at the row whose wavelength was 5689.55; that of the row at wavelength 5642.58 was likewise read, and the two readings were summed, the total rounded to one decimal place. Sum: 9.7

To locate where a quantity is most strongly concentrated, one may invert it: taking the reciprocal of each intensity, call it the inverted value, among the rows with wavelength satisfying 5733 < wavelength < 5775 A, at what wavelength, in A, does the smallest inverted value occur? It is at 5739.55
